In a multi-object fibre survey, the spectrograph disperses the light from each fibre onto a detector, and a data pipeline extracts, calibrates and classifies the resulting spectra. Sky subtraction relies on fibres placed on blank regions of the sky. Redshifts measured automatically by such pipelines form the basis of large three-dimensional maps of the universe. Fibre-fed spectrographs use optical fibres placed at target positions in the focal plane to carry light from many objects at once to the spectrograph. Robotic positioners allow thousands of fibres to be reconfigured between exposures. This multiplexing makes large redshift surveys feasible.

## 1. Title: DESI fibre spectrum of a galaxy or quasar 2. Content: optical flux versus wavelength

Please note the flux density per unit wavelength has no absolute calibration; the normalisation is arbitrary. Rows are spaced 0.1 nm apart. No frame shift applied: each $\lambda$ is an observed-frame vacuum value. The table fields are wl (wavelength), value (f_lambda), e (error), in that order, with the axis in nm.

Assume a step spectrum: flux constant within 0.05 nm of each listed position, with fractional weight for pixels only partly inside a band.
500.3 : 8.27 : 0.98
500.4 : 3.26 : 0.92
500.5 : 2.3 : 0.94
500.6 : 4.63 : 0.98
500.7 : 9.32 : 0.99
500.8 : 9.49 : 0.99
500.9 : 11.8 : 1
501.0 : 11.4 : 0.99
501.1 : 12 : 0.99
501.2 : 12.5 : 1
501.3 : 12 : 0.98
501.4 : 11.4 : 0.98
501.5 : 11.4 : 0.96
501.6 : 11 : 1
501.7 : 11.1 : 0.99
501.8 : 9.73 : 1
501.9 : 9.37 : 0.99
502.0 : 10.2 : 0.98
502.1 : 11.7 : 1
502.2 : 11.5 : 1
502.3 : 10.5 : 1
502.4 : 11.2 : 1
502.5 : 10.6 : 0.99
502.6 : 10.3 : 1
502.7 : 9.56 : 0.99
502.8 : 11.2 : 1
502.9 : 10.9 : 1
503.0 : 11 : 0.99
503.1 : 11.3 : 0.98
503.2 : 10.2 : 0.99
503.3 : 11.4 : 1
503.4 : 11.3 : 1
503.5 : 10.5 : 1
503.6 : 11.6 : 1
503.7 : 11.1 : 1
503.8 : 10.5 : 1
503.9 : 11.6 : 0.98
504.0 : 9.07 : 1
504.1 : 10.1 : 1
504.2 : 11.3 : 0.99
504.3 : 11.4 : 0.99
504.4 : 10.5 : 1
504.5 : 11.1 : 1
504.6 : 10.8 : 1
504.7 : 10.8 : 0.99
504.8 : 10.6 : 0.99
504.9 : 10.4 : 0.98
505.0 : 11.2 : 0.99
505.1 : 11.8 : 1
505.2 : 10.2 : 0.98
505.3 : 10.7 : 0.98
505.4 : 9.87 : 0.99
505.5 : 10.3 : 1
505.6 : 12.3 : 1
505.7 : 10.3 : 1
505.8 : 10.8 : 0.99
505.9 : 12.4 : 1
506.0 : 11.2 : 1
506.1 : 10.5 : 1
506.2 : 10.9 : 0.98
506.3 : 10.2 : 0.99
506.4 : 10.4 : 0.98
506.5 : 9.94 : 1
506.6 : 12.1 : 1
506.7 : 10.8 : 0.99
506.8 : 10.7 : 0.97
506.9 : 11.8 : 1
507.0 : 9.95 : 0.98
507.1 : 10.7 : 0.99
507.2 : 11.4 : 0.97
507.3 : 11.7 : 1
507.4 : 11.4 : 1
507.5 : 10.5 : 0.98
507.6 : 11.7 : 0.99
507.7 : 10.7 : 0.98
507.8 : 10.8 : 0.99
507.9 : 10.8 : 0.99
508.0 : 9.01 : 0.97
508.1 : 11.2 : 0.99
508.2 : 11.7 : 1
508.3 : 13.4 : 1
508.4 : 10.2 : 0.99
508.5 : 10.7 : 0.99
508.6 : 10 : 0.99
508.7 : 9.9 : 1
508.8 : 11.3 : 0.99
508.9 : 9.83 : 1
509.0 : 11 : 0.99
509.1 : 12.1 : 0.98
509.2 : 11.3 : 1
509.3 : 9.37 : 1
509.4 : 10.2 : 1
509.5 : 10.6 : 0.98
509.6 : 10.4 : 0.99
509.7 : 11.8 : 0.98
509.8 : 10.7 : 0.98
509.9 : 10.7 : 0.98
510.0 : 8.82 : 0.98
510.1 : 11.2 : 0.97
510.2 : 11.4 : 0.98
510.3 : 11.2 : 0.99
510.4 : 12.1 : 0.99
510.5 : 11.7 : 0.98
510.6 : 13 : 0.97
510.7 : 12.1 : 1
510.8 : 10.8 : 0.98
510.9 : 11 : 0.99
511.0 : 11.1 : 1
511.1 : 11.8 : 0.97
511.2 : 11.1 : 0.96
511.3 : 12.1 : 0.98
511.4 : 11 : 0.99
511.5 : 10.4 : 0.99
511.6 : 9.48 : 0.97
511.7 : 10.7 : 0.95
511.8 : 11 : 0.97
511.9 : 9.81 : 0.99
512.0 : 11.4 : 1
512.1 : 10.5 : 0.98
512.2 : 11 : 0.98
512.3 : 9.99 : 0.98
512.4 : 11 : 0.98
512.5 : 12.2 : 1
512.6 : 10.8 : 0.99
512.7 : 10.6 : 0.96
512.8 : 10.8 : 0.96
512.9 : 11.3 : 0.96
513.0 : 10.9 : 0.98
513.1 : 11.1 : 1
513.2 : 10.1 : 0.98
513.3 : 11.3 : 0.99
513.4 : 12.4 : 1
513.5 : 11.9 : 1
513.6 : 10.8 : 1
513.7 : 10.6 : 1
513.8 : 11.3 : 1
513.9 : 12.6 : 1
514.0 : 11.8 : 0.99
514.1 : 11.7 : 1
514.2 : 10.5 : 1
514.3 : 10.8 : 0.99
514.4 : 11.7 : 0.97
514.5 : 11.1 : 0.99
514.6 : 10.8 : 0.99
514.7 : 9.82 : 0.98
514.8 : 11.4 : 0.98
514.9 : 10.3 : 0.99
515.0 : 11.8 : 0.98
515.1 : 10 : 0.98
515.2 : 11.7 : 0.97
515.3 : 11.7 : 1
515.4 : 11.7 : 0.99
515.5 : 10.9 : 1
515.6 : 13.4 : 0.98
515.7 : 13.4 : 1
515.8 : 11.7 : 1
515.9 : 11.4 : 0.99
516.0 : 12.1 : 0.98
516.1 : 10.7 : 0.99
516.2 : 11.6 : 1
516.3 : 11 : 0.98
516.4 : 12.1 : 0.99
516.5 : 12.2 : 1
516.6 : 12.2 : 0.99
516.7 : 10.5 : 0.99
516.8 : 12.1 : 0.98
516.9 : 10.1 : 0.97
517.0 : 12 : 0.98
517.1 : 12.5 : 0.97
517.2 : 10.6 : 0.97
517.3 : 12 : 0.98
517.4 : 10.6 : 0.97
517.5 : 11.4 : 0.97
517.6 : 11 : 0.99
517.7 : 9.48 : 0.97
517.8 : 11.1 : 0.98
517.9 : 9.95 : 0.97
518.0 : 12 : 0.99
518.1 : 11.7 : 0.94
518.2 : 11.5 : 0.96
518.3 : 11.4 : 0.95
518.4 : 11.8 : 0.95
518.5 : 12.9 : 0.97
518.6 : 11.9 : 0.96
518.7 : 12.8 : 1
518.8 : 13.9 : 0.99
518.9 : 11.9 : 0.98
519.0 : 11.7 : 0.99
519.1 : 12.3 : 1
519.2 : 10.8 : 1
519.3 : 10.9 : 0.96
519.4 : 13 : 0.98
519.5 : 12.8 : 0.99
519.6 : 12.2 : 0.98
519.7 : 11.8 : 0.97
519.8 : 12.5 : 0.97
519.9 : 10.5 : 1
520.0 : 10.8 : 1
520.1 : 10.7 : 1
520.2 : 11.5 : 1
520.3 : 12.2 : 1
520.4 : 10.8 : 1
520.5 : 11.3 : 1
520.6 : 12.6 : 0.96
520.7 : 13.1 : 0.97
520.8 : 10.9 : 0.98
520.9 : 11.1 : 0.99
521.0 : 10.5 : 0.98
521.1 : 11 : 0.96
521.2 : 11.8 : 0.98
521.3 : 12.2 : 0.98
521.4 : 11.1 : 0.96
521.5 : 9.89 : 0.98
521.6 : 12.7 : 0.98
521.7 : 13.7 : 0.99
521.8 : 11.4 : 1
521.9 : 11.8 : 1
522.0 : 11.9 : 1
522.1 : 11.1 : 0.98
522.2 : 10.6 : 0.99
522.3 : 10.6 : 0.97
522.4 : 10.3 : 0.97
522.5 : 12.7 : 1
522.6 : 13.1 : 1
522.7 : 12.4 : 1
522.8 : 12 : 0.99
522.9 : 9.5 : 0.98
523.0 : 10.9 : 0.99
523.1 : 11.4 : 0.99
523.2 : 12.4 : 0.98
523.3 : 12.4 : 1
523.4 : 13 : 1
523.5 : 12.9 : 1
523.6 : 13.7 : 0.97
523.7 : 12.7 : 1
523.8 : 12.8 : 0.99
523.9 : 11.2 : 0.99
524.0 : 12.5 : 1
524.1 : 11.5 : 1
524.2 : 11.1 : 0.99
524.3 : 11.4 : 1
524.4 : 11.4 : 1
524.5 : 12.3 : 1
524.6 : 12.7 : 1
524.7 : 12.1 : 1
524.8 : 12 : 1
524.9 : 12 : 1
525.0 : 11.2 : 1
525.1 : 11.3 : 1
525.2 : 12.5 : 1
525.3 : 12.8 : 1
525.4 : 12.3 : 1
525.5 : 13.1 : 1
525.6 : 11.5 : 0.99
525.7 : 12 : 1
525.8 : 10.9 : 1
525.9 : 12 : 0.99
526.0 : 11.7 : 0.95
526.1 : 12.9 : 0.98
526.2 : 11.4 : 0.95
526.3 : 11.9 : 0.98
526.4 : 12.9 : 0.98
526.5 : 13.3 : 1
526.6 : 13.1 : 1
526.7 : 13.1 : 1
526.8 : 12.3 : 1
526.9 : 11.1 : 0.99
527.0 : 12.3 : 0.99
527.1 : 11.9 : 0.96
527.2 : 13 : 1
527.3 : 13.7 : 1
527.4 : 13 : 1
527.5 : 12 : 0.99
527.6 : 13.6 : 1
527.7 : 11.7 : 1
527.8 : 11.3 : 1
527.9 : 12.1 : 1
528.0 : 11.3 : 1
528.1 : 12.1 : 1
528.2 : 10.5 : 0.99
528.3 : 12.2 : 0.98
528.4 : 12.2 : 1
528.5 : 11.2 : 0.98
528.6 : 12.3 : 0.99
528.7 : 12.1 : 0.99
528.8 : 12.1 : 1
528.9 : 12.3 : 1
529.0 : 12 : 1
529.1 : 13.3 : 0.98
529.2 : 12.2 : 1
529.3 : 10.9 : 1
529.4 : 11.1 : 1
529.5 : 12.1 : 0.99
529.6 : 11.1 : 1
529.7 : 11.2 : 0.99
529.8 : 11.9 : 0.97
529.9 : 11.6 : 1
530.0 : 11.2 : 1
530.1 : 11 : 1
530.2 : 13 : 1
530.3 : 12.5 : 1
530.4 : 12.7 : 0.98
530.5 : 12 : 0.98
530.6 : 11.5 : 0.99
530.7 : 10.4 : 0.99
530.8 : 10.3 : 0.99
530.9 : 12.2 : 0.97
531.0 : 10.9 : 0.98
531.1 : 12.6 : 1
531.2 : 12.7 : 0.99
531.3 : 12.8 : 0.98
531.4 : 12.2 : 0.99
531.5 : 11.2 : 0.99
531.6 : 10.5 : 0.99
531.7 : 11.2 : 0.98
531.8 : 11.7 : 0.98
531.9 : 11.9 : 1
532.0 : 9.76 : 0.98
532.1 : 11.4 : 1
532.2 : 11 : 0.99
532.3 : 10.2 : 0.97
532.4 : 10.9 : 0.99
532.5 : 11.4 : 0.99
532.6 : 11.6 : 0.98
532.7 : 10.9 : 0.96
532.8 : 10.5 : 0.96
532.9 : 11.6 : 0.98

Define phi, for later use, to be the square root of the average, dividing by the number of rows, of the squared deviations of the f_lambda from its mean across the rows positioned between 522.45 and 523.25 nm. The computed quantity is 1.09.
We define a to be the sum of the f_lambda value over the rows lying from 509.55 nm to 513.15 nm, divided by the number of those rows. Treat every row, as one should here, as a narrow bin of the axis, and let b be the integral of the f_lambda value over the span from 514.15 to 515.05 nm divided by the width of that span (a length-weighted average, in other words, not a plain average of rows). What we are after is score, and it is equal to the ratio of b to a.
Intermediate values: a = 11.0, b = 10.9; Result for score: 0.99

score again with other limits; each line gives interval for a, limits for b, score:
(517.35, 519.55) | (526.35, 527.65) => 1.09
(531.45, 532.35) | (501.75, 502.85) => 0.96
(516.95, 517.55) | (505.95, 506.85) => 0.93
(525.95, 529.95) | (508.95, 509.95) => 0.89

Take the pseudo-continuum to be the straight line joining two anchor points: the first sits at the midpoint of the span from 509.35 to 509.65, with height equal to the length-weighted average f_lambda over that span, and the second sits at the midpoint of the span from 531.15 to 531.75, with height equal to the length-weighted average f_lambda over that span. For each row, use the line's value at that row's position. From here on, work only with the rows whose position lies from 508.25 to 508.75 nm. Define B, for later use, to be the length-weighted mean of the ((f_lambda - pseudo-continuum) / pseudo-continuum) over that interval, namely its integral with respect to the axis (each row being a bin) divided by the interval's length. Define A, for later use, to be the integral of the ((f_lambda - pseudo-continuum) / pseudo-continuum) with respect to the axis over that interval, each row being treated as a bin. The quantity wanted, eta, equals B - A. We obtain 0.024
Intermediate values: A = 0.024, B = 0.049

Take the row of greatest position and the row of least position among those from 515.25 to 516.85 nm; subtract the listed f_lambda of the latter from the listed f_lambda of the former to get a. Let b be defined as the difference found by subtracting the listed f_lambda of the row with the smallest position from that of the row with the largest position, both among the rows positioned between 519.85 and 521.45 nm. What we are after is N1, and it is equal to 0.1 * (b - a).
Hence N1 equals 0.02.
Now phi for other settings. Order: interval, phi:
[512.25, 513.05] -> 0.59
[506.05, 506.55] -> 0.32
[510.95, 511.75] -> 0.76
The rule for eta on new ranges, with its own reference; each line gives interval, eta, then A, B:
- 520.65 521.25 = 0.010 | 0.016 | 0.026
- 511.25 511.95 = 0.003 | 0.007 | 0.011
